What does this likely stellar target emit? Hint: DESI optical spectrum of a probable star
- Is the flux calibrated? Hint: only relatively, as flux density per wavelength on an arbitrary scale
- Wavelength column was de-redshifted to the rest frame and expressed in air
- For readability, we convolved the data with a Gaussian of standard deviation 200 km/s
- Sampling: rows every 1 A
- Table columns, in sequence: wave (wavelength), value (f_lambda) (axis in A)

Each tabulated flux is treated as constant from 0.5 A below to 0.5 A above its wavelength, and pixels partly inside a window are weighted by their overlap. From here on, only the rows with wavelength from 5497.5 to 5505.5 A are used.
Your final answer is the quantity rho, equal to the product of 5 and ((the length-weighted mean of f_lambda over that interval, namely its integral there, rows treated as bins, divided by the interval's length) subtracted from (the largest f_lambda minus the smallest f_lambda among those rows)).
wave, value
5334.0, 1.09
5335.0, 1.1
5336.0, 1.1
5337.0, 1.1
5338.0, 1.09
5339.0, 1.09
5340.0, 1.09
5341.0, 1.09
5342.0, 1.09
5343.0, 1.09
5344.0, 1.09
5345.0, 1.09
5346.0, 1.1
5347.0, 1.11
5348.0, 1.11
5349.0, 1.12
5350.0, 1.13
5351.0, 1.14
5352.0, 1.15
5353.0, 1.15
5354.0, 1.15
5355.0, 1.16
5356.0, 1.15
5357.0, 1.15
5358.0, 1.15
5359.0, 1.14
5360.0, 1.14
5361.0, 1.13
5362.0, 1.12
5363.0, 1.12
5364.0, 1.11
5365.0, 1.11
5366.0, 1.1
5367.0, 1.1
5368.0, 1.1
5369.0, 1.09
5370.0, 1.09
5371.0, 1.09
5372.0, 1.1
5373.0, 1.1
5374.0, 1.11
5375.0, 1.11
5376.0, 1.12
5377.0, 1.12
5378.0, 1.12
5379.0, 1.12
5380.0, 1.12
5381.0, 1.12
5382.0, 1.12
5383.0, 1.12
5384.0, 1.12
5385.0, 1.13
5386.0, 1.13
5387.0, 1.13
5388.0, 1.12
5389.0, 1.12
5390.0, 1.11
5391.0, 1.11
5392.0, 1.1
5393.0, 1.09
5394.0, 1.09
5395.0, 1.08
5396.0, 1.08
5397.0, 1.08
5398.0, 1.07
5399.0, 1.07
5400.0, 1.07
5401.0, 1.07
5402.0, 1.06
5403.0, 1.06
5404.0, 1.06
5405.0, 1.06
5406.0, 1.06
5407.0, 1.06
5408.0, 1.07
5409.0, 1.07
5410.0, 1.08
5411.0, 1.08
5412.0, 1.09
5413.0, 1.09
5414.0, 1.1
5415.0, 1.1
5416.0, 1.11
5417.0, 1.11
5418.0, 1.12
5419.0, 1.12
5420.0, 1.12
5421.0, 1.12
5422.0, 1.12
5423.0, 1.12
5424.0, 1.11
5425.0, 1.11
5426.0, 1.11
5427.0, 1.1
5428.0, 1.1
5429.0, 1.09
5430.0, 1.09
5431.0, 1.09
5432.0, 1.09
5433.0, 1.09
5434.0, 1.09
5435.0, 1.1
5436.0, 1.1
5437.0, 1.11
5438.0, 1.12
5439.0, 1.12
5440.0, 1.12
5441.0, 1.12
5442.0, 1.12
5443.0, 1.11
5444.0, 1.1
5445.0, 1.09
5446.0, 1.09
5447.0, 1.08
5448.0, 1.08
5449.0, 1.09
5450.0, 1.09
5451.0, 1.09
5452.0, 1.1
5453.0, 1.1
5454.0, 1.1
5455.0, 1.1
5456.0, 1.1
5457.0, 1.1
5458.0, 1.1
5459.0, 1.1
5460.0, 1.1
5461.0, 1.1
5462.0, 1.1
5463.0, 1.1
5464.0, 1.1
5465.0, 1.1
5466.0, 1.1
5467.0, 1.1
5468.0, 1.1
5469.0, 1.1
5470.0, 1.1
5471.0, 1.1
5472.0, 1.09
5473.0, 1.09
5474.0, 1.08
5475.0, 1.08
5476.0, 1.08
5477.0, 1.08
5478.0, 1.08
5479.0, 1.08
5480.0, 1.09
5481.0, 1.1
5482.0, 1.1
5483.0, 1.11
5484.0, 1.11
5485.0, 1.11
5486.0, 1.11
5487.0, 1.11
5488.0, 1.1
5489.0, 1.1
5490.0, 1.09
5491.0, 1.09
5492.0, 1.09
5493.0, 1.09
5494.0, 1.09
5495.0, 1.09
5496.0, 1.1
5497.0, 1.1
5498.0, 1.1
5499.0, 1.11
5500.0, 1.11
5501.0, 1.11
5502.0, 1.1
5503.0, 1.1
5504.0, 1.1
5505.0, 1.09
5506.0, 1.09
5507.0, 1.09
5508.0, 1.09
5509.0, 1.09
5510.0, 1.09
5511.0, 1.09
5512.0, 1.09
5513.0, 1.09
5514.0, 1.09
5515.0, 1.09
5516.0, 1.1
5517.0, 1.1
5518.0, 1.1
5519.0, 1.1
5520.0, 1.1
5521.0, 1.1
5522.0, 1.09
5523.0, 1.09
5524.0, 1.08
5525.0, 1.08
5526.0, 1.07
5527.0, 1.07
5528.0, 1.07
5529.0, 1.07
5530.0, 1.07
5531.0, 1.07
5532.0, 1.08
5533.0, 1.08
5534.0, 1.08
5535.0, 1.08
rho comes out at -5.41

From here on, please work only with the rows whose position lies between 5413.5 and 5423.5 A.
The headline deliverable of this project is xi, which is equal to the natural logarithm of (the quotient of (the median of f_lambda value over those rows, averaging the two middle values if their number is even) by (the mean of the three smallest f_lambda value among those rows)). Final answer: 0.015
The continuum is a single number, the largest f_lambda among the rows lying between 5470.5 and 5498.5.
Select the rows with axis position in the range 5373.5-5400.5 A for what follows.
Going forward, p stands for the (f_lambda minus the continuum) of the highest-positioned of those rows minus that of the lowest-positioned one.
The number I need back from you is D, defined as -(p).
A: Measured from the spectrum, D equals 0.040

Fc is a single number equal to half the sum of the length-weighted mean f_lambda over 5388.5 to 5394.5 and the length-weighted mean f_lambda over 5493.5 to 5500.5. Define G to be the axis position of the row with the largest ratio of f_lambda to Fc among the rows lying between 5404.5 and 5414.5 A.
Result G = 5414.0 A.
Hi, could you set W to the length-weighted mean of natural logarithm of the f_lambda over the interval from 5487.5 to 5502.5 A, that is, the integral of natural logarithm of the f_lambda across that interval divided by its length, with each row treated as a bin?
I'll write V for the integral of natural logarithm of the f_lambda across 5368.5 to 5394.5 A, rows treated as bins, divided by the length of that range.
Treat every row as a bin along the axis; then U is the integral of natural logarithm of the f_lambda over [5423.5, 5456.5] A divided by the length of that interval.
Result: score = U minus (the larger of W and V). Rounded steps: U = 0.095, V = 0.106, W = 0.093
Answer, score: -0.010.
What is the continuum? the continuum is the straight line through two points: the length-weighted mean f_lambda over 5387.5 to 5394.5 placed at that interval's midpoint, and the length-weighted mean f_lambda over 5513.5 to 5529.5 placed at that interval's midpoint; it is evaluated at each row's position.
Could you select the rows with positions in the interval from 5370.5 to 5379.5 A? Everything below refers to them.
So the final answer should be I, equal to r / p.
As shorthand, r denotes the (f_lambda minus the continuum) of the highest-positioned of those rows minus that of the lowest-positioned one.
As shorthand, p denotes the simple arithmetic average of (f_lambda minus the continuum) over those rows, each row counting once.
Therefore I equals 15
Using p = 0.0021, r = 0.031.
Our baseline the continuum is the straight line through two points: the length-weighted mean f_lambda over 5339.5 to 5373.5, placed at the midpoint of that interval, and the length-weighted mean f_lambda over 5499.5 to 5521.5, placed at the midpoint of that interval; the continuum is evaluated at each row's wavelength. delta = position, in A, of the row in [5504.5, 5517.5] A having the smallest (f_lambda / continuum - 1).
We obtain 5505.0 A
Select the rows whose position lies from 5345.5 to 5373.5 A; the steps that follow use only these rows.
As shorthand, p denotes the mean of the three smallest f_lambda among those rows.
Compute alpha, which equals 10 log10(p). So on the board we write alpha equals 0.37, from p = 1.09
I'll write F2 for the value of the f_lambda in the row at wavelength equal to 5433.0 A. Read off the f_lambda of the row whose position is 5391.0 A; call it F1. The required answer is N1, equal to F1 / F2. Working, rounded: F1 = 1.11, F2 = 1.09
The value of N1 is 1.02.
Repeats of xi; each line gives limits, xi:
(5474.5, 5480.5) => 0.000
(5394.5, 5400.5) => 0.005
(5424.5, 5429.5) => 0.003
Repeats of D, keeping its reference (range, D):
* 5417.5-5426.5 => 0.010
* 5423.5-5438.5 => -0.010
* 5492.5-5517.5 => -0.010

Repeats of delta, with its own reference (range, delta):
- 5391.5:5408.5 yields 5402.0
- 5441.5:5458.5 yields 5447.0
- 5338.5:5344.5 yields 5339.0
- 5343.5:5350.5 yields 5344.0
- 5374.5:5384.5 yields 5375.0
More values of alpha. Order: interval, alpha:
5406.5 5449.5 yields 0.28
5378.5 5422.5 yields 0.25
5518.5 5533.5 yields 0.29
